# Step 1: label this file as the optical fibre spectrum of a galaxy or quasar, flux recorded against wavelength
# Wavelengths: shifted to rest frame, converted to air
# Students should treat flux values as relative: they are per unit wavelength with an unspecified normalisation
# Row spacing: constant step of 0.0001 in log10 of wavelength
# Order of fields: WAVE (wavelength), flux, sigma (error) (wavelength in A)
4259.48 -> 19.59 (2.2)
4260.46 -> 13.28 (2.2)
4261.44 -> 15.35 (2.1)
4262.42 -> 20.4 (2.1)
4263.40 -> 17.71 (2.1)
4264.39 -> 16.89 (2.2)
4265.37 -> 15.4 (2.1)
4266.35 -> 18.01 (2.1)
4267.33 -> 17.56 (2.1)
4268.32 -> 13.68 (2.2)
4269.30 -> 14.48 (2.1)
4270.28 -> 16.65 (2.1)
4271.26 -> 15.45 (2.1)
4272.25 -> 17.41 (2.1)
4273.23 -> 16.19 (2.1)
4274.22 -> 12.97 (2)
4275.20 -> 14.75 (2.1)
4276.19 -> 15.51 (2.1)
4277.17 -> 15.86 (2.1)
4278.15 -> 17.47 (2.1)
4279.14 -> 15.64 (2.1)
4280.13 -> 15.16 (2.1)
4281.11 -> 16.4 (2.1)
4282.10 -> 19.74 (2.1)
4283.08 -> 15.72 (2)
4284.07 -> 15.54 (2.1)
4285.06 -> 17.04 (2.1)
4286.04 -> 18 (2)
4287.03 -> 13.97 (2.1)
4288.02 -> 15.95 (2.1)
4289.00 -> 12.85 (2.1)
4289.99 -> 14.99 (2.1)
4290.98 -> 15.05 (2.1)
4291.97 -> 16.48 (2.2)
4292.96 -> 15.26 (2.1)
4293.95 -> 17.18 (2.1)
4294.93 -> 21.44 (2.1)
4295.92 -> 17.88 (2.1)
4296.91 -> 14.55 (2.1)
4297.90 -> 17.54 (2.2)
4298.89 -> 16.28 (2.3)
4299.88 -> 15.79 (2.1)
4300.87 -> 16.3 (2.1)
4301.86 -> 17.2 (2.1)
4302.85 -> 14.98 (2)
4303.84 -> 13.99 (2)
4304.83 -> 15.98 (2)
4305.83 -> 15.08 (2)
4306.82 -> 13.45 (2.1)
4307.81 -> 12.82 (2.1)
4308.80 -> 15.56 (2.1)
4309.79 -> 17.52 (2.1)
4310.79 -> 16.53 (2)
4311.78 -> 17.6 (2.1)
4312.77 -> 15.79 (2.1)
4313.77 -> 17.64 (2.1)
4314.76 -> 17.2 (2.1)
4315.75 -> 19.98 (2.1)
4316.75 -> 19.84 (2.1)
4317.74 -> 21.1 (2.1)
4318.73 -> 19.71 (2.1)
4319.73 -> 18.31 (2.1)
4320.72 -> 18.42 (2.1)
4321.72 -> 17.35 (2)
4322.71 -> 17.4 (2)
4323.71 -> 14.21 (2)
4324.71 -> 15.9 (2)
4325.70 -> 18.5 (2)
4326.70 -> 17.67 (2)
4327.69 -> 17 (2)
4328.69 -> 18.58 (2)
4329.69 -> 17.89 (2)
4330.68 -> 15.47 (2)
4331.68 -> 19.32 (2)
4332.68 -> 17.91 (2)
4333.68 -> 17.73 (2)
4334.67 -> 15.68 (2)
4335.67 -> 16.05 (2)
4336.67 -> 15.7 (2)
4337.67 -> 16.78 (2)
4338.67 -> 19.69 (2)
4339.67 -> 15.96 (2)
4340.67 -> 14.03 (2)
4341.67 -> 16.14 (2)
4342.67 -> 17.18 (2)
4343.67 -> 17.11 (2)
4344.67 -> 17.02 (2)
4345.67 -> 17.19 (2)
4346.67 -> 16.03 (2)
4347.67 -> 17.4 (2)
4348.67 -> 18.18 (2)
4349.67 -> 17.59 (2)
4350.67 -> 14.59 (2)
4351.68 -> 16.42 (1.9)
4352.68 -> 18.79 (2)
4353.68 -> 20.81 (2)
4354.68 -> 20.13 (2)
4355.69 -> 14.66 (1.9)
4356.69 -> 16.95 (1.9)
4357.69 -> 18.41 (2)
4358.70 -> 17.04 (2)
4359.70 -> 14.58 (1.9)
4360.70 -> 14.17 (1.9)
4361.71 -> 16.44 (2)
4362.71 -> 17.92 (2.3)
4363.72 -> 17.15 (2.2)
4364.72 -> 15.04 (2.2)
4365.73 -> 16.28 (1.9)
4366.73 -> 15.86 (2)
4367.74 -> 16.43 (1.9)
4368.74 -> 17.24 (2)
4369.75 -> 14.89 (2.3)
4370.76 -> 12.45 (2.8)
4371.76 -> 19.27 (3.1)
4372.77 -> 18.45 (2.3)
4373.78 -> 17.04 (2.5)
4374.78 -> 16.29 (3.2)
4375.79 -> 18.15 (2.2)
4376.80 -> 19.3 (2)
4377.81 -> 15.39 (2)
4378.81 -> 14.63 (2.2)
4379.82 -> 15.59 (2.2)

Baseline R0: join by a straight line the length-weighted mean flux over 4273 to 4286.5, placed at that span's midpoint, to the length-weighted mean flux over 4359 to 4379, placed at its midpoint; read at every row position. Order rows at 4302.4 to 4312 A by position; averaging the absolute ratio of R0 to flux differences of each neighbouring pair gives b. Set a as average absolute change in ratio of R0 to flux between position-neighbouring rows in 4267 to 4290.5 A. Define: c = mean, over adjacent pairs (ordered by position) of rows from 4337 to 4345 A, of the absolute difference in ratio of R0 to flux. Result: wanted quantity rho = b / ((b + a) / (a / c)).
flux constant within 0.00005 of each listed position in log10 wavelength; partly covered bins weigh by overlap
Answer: 0.56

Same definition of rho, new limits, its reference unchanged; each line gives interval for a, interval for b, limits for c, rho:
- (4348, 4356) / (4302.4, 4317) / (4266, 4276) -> 0.42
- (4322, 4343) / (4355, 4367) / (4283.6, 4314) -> 0.42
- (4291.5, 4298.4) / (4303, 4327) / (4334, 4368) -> 0.62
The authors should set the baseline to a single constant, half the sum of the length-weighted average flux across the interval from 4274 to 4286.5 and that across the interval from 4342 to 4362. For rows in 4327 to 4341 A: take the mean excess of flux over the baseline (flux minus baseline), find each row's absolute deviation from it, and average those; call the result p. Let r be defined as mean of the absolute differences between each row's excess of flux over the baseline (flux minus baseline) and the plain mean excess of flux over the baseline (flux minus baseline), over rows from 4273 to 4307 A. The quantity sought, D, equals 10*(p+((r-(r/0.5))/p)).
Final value 3.7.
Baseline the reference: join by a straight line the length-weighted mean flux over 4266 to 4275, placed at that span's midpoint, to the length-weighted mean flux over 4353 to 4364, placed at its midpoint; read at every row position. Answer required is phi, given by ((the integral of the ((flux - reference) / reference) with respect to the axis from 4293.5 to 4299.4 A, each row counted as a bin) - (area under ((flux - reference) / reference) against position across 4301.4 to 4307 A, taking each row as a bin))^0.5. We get 0.9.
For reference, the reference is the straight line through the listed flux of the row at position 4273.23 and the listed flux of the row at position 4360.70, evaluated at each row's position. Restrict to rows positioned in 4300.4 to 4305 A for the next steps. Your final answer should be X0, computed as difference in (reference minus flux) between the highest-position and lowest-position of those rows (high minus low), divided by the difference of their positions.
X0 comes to 0.06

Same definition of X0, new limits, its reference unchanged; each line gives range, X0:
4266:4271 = 0.32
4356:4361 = 0.67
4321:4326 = -0.31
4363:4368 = 0.16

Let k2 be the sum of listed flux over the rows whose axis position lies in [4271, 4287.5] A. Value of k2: 273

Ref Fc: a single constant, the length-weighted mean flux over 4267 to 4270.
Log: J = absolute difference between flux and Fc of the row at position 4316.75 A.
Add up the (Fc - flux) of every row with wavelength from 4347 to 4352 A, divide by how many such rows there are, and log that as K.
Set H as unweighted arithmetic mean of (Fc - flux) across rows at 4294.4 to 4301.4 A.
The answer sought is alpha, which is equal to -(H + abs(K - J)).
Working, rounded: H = -1.9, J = 4.6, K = -1.63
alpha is -4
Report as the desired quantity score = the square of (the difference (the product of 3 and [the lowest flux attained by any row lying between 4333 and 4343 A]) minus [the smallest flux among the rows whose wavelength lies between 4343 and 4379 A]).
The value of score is 879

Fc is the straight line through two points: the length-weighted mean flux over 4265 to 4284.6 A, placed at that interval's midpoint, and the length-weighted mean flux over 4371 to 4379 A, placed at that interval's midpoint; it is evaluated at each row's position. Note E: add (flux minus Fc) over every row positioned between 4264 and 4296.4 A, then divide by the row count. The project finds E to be 0.1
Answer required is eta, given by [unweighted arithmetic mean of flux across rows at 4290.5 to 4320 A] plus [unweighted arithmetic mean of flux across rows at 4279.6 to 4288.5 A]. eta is 33.2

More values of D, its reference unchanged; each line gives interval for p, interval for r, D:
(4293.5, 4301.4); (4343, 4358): 4.9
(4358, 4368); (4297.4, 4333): -6.4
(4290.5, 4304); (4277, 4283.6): 4.3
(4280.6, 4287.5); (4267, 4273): 4.4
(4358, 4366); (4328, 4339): -0.4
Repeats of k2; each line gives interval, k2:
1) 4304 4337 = 565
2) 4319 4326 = 120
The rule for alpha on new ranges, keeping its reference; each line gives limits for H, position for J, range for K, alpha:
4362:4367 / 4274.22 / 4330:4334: -3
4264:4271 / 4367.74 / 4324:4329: -3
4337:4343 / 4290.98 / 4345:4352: 0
